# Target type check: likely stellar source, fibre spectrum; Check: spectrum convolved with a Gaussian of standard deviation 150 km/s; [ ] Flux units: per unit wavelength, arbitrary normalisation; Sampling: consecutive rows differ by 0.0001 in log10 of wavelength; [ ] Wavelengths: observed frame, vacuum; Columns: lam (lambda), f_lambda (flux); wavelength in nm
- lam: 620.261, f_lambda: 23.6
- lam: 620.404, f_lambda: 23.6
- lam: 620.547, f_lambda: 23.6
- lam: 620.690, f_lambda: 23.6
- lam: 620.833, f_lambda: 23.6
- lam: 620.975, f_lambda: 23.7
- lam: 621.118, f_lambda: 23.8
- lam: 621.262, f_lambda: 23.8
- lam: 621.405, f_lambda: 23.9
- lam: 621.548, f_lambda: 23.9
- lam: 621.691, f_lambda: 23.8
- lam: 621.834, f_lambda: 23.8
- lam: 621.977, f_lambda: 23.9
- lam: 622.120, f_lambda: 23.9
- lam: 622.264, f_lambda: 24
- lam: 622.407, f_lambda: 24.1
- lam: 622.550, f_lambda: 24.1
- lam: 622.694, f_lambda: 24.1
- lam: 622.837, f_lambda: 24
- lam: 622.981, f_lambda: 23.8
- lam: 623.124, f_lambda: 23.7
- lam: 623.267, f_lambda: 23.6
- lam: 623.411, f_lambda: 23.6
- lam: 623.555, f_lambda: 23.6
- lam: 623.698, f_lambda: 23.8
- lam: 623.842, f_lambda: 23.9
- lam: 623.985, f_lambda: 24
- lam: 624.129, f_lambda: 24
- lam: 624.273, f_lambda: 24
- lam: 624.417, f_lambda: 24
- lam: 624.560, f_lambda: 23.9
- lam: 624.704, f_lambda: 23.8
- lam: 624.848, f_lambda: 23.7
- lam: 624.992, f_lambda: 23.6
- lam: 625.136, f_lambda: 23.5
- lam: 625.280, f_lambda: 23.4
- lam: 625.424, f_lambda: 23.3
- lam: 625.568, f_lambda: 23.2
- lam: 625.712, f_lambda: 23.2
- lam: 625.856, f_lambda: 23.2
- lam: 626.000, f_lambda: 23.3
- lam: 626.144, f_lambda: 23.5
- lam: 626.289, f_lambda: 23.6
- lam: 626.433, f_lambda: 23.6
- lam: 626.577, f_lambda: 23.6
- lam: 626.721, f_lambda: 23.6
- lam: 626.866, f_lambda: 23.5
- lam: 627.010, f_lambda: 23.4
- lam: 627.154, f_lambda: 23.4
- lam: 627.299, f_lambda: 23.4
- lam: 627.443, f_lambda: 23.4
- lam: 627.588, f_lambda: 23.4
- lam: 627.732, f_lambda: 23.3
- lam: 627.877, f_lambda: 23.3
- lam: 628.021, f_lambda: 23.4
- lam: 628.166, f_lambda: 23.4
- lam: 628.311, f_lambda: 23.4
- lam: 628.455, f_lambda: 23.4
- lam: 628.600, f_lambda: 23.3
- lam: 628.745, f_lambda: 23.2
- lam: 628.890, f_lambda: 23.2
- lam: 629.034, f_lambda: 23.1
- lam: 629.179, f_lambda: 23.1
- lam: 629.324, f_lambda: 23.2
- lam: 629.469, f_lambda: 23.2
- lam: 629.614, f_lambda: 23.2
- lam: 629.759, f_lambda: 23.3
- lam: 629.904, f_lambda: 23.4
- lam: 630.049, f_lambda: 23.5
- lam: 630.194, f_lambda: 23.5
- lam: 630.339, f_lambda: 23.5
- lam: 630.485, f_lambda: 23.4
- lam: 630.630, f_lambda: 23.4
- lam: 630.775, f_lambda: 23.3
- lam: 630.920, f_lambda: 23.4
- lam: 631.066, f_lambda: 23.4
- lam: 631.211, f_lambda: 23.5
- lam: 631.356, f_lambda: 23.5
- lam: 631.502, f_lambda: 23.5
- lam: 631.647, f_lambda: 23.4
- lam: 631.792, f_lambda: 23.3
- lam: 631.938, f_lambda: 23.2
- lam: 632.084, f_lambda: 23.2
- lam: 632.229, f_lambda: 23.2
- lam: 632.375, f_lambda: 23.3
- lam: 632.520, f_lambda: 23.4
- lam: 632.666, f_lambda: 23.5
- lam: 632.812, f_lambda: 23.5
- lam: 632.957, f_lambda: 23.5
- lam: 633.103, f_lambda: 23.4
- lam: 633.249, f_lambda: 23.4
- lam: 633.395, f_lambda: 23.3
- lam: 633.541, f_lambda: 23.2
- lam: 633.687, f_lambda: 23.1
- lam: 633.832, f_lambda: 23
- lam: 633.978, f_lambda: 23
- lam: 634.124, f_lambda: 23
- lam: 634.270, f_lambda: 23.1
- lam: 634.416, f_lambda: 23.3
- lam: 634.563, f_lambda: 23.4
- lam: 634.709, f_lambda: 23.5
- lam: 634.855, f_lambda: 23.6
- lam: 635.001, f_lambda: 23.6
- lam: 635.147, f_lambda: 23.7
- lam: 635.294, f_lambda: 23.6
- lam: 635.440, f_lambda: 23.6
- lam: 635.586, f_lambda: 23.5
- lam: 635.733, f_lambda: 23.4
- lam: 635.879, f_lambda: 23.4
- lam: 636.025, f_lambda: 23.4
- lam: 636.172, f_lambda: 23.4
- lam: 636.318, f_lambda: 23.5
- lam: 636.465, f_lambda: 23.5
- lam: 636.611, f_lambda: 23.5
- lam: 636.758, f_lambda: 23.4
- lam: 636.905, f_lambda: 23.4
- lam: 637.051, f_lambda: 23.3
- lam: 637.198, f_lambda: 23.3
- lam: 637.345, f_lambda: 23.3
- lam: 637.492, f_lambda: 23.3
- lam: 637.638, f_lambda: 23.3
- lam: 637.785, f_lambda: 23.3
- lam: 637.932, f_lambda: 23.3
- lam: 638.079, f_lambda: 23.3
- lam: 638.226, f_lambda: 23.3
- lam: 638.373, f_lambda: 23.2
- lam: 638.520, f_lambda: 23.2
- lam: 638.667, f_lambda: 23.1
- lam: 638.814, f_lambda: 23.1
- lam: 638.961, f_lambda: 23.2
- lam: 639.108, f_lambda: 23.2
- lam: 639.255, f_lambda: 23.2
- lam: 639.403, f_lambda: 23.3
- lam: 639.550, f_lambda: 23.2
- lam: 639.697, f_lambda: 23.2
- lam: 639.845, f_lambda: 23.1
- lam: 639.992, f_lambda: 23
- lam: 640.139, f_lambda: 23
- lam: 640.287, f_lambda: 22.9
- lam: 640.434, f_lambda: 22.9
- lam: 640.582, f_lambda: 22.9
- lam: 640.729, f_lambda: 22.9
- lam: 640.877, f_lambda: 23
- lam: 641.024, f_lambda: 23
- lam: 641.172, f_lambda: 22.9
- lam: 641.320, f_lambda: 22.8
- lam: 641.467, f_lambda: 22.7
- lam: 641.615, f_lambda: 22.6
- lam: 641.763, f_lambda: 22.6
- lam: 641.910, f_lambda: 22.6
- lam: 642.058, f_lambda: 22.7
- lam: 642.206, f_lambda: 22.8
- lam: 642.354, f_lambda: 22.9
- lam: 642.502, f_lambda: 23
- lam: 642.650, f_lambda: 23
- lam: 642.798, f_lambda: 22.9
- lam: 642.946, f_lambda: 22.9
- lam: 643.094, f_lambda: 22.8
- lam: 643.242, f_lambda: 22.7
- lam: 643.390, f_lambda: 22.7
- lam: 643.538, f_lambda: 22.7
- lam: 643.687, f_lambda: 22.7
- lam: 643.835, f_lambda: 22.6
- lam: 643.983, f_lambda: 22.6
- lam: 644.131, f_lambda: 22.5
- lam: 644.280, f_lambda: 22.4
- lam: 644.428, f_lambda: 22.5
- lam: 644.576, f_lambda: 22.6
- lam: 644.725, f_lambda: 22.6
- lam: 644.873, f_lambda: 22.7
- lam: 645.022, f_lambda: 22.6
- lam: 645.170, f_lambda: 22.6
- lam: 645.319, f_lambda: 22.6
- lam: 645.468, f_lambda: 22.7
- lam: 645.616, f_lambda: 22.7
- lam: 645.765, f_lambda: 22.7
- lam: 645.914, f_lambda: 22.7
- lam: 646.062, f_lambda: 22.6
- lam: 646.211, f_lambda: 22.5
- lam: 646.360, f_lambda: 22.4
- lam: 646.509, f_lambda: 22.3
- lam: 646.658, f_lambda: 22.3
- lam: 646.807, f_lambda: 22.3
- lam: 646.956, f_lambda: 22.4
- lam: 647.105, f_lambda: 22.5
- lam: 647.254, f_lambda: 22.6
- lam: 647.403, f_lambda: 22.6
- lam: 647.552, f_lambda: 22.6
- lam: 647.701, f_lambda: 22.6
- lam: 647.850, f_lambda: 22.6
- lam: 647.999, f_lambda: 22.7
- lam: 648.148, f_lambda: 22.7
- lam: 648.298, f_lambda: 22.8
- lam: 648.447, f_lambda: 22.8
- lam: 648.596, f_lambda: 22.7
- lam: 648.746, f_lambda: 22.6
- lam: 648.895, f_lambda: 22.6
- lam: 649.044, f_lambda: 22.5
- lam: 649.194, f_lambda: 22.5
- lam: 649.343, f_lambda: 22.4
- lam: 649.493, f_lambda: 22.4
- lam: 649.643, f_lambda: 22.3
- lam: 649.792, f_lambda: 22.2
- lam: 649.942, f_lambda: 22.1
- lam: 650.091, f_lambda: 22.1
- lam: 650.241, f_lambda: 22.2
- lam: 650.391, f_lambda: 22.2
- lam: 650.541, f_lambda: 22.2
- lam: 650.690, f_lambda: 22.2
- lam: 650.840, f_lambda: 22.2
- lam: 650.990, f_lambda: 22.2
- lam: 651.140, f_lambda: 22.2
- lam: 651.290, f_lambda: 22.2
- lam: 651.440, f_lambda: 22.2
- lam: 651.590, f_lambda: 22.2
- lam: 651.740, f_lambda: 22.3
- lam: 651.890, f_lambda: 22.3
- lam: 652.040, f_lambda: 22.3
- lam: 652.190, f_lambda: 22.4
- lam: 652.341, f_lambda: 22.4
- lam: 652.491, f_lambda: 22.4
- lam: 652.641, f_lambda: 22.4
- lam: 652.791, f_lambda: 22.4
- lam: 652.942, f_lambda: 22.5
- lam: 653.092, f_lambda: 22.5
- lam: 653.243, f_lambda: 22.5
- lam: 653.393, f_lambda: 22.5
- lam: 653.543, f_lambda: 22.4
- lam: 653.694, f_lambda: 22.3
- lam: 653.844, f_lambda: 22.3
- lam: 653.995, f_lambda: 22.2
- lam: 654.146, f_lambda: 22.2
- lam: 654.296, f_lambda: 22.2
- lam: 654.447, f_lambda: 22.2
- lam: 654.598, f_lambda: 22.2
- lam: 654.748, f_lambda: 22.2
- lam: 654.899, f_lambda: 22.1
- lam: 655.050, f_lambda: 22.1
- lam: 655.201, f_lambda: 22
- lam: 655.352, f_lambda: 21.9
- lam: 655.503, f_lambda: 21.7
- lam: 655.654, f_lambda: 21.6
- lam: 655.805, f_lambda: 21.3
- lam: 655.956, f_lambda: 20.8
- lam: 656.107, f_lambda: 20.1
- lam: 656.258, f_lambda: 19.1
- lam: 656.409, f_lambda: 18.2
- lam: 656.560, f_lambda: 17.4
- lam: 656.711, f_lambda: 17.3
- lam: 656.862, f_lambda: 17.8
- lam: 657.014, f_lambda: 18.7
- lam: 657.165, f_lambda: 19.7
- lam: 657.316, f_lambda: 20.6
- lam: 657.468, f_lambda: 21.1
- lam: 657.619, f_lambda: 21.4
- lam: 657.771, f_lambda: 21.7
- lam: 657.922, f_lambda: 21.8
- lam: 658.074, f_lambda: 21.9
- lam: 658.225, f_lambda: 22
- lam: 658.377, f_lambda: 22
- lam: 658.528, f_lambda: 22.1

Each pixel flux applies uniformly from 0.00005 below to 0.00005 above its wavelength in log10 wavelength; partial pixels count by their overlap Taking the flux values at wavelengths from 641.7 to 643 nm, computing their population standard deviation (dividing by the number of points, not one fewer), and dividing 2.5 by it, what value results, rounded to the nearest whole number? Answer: 17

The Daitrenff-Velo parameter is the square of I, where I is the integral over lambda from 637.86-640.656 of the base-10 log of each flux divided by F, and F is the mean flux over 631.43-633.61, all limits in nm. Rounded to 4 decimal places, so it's 0.0001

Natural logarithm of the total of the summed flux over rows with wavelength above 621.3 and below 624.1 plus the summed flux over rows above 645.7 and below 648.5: 6.78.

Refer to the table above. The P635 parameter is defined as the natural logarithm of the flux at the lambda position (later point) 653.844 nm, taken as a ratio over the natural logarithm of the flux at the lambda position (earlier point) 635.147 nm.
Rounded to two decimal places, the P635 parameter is 0.98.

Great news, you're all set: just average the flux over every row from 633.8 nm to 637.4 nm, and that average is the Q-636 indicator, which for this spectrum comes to 23.4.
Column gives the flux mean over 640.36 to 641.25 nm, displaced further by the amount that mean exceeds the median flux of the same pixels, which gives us 23.0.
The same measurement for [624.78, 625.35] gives 23.5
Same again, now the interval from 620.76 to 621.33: 23.7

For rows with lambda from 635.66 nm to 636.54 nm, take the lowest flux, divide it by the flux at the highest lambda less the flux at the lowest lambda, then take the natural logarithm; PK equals 5.5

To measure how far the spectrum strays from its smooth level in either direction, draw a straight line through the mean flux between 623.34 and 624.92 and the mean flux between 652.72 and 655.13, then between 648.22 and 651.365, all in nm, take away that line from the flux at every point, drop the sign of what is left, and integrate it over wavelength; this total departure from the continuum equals 0.66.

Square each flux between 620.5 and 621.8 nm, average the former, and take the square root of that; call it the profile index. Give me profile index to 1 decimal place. 23.7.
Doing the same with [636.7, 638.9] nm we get 23.3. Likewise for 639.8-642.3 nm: 22.8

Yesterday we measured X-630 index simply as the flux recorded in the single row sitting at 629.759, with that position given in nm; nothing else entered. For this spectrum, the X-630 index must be 23.3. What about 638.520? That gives 23.2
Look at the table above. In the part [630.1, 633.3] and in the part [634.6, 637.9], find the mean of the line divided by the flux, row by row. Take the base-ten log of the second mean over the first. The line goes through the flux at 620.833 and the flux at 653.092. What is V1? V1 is -0.004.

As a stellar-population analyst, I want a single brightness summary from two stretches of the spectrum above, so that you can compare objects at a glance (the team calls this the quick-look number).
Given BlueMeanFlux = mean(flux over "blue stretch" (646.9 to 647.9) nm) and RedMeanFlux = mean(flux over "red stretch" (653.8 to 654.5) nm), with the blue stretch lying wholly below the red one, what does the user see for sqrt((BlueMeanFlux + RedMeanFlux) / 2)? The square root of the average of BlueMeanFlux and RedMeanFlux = 4.73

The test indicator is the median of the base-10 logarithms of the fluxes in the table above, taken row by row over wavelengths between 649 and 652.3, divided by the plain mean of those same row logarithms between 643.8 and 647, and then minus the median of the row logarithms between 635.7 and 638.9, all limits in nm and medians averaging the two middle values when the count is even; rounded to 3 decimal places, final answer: -0.372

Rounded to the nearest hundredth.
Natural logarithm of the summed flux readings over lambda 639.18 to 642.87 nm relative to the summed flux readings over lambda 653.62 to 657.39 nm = 0.10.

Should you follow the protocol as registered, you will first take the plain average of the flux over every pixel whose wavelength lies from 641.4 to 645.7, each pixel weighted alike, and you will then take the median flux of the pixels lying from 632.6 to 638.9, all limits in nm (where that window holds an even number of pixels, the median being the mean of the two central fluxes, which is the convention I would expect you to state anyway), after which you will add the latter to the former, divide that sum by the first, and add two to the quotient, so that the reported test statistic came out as 4.03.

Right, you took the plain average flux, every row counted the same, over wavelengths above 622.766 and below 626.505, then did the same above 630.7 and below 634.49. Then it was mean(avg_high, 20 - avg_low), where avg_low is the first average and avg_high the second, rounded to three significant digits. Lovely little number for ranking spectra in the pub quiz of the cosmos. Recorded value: 9.83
